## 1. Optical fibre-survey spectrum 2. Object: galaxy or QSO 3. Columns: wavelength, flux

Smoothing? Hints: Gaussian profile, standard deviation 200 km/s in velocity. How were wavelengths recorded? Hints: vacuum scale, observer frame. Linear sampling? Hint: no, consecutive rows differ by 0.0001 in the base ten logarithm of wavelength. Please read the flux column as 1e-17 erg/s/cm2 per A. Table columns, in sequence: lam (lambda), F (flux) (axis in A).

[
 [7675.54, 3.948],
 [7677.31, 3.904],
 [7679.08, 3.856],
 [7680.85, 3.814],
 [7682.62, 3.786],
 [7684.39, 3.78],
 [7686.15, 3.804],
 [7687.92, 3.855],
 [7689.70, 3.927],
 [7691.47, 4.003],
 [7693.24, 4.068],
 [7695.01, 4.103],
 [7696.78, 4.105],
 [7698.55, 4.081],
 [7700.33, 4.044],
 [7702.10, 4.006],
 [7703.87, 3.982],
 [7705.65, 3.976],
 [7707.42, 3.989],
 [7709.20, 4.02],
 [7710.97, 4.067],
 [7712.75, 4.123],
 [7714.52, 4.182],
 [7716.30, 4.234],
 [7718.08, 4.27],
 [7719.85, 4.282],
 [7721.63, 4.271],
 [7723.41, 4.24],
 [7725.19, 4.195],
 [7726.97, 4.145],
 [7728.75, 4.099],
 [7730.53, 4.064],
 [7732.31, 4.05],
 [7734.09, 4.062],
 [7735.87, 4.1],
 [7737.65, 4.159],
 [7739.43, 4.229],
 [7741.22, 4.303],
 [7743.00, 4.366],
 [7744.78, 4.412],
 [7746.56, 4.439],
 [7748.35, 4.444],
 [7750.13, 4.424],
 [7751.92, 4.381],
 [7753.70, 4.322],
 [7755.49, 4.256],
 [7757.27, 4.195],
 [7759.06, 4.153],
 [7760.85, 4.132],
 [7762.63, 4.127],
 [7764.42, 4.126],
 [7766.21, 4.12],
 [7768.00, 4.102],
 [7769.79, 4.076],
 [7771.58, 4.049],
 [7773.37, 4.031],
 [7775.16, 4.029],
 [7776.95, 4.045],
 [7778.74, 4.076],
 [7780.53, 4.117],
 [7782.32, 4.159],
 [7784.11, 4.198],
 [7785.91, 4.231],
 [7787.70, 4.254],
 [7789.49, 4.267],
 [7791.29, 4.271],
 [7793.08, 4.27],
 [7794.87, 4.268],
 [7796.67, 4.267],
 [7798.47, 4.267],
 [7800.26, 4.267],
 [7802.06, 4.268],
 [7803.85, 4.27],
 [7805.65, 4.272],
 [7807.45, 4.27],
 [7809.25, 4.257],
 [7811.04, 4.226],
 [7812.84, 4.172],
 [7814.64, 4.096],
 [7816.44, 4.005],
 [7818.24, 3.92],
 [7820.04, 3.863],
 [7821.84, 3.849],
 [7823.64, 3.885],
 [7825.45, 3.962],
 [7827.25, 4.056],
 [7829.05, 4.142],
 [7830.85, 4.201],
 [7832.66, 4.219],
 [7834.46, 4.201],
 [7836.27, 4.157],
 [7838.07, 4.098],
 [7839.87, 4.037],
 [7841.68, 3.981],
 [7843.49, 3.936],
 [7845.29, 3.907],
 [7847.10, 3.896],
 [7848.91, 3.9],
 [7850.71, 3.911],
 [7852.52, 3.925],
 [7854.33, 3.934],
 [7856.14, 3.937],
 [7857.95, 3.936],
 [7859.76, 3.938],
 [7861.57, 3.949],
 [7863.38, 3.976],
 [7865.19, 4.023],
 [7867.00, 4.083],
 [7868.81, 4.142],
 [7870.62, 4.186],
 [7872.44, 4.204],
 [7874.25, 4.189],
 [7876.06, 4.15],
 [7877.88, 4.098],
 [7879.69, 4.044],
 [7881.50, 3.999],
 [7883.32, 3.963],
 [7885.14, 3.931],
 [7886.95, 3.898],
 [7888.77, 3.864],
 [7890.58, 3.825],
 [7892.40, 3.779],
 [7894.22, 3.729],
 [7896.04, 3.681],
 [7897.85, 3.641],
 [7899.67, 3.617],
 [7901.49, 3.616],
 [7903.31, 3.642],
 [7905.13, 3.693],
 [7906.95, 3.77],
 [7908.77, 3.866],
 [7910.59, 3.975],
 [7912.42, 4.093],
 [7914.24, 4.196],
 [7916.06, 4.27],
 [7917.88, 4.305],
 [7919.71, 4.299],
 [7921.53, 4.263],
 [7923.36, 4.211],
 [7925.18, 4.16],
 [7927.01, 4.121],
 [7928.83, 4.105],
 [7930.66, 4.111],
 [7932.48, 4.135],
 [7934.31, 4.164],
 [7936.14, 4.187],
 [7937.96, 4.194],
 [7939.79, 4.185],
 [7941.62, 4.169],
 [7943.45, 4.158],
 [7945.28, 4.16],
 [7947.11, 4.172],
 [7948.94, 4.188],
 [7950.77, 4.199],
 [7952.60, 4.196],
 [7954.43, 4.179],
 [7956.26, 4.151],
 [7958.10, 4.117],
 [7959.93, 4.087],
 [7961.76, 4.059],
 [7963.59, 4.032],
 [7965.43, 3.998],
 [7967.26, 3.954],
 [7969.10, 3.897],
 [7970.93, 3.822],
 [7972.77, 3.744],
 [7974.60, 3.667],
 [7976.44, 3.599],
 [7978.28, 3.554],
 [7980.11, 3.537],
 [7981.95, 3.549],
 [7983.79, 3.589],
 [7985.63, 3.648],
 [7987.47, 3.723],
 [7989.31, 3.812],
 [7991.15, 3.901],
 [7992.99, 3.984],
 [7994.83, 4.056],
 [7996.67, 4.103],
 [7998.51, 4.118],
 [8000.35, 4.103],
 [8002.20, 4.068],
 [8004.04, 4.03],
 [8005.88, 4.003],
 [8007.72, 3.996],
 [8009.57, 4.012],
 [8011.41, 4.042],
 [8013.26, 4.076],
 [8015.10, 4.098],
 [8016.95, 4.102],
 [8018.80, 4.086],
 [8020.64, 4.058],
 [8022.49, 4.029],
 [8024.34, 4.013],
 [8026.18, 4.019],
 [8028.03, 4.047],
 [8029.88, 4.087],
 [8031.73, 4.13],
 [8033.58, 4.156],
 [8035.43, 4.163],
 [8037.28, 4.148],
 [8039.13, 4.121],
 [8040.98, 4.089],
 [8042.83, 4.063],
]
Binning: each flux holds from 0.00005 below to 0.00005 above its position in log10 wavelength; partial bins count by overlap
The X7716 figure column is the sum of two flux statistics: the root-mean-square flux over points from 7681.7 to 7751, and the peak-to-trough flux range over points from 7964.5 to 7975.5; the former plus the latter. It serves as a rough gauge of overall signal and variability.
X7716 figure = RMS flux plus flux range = 4.45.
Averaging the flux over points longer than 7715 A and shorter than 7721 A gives 4.26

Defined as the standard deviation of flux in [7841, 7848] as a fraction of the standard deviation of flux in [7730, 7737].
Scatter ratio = 1.8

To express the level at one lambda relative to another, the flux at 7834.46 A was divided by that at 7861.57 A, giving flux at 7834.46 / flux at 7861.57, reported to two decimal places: 1.06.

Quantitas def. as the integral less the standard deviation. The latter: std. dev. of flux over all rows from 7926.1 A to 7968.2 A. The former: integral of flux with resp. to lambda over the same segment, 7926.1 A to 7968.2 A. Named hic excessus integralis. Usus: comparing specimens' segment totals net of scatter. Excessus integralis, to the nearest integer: 174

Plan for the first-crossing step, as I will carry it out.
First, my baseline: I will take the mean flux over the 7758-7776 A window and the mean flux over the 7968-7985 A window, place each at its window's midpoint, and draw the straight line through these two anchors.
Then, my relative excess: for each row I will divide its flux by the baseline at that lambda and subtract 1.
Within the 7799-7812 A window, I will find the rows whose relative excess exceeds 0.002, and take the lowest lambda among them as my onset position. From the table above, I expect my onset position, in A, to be 7800.26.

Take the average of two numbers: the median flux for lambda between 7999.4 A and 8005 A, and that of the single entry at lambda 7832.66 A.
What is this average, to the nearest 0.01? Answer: 4.14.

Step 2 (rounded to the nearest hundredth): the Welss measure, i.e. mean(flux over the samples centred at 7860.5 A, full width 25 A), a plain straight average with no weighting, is 4.00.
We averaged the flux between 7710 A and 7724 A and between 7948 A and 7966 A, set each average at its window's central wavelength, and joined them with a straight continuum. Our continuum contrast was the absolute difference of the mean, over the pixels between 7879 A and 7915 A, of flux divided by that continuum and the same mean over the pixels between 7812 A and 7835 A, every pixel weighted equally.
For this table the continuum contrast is 0.043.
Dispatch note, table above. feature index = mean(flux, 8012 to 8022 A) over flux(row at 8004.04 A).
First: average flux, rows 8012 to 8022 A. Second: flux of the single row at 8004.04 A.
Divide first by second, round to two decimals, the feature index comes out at 1.01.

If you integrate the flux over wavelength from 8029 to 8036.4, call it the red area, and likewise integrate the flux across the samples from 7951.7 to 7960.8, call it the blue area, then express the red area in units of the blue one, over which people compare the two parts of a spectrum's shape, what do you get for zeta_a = 0.81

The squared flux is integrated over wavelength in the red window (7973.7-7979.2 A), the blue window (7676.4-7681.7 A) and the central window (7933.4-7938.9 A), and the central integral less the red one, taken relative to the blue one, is 0.31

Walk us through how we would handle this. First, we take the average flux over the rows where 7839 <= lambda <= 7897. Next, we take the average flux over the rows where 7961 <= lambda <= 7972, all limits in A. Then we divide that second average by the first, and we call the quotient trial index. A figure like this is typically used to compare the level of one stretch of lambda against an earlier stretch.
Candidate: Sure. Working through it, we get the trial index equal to 1.00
